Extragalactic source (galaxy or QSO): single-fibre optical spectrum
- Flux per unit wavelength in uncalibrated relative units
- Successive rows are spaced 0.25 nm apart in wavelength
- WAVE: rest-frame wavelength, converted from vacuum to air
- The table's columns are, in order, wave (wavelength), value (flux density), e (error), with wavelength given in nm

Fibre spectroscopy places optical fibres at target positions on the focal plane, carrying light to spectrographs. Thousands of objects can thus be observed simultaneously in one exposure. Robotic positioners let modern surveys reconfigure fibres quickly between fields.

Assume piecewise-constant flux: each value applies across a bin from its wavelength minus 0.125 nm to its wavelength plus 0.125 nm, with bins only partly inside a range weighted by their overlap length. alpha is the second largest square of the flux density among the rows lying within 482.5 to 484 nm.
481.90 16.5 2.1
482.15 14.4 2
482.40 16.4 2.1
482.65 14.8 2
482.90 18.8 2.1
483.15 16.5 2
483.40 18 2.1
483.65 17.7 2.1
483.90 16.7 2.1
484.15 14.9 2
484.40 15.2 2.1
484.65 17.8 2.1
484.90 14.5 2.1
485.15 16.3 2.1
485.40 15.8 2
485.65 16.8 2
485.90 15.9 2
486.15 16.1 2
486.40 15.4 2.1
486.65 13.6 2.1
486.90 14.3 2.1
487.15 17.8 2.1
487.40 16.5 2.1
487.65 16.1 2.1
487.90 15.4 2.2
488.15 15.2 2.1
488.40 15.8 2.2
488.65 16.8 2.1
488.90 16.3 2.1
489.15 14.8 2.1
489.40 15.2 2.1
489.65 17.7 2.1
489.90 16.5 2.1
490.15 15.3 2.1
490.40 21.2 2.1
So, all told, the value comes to 324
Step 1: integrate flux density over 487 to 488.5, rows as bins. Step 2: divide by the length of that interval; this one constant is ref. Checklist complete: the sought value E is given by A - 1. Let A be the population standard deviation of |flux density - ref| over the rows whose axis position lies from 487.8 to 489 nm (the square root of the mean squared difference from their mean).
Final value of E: -0.7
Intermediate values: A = 0.3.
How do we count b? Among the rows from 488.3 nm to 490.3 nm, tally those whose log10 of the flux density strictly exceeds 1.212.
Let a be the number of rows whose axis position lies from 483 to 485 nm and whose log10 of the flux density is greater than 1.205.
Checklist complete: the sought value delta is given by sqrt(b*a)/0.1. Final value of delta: 45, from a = 5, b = 4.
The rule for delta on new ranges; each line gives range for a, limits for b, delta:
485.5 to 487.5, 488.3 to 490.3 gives 40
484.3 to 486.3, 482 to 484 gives 49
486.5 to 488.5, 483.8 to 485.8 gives 35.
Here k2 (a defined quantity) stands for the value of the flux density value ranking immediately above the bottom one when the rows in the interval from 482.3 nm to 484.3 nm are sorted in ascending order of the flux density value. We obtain 14.9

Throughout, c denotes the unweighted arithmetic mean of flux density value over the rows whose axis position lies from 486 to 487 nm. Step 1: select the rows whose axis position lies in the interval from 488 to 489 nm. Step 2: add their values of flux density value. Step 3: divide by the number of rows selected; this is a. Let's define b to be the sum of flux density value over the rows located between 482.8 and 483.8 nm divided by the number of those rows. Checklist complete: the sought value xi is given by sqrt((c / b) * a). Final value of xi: 3.66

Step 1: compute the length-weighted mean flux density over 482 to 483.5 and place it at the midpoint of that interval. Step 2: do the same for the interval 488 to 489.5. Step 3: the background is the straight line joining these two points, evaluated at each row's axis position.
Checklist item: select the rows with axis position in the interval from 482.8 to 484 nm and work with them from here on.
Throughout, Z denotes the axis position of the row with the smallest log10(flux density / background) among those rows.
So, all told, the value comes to 483.15 nm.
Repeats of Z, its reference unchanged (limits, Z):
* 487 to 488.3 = 488.15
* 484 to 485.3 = 484.90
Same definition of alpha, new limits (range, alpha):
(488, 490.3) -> 282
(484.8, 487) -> 266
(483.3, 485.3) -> 317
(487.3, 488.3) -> 259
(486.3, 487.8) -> 272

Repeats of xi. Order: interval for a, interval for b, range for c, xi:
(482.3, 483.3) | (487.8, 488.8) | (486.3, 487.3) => 4.01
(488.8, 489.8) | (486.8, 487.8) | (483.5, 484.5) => 3.99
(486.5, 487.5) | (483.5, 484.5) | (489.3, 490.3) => 3.95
